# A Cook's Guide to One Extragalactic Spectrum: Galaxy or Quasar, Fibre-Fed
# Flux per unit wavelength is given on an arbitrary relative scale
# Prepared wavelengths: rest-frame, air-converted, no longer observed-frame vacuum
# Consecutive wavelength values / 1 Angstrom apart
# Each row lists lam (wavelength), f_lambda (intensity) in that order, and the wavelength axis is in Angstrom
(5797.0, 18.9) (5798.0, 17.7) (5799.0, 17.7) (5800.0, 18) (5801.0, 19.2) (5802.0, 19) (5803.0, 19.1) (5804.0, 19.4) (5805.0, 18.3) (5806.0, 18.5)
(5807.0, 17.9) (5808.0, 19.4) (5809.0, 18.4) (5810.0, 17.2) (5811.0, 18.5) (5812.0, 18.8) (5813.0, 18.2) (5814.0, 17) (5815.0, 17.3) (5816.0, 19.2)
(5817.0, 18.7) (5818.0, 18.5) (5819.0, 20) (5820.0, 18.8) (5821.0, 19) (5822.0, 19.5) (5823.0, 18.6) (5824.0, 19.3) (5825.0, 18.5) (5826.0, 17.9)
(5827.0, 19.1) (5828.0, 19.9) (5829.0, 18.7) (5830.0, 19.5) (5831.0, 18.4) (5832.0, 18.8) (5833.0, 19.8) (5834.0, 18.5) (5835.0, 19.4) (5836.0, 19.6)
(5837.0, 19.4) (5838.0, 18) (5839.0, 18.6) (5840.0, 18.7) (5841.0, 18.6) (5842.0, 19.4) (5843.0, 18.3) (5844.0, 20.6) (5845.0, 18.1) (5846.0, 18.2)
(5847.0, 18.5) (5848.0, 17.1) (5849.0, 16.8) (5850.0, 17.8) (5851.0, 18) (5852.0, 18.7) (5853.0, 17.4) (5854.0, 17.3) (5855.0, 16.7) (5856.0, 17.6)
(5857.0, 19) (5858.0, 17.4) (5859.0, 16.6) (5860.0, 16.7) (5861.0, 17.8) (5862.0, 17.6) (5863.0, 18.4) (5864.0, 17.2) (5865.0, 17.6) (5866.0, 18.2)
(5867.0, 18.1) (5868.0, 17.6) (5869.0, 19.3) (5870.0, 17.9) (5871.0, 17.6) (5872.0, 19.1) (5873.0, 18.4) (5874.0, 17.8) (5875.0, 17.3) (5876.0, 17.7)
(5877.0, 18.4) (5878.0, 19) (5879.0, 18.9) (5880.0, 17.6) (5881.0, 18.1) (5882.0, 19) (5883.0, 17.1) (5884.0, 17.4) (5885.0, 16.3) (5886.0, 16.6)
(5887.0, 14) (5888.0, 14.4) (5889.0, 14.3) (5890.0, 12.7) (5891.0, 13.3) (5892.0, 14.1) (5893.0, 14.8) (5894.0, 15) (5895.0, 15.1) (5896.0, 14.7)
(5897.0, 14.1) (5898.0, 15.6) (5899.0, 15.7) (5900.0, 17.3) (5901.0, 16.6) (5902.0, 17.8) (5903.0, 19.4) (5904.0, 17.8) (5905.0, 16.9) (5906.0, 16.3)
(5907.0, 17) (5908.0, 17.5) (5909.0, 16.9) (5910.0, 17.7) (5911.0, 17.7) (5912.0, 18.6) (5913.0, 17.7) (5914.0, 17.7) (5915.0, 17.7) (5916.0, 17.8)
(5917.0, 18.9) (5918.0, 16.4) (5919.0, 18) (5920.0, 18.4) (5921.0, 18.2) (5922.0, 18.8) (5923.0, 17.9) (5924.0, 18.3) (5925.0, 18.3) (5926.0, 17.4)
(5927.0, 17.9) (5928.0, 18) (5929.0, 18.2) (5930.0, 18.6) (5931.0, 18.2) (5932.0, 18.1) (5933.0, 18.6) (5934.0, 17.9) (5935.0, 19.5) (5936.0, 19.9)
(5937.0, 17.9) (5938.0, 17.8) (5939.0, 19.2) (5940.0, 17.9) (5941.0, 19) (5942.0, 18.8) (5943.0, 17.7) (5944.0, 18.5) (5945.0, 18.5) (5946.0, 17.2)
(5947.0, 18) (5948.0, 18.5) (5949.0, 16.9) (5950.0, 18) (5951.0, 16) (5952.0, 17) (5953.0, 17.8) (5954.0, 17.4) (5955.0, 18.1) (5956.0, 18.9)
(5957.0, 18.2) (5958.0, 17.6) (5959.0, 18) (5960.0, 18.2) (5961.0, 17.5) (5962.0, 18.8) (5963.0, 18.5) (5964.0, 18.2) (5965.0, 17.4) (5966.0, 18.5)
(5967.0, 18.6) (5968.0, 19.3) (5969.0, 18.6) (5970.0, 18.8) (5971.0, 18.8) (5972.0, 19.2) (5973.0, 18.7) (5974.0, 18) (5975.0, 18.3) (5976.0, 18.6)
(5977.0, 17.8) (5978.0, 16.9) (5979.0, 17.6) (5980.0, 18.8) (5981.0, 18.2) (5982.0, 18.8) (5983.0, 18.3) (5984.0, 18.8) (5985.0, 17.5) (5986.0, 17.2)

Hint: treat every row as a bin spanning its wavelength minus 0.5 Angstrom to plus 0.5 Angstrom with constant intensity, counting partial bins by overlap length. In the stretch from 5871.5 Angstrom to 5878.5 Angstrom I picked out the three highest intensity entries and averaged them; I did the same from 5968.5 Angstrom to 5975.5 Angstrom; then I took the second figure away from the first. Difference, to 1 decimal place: -0.1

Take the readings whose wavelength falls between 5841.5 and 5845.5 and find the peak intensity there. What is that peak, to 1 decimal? 20.6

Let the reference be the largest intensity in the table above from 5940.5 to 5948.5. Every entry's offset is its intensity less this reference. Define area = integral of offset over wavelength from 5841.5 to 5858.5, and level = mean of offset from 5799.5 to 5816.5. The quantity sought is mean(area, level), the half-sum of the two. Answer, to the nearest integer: -8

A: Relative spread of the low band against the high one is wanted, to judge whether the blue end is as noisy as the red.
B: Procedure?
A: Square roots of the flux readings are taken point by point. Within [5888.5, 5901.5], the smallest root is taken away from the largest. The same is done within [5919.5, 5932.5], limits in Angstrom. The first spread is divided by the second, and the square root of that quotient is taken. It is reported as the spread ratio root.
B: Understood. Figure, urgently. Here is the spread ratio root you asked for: 1.9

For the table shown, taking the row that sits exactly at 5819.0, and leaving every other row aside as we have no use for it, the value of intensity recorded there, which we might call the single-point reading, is 20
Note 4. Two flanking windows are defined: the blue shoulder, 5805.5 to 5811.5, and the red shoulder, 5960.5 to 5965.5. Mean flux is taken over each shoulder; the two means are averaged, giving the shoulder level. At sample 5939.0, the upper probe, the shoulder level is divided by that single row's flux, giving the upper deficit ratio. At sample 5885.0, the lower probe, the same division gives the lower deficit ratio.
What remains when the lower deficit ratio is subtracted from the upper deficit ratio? -0.17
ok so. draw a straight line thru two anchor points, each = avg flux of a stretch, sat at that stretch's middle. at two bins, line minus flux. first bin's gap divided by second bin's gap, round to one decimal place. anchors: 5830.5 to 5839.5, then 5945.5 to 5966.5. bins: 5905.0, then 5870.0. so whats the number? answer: 1.9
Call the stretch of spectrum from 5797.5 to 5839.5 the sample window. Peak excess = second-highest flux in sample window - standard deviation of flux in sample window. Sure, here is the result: 19.2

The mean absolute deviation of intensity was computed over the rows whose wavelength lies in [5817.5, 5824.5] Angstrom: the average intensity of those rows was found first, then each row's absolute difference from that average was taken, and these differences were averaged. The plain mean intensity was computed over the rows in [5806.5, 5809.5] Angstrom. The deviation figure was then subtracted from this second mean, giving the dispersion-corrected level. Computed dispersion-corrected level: 18.1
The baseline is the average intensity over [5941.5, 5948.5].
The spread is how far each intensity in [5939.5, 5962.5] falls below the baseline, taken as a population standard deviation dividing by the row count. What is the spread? 0.71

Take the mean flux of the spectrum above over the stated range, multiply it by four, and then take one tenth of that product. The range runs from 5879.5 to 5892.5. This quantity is 6.30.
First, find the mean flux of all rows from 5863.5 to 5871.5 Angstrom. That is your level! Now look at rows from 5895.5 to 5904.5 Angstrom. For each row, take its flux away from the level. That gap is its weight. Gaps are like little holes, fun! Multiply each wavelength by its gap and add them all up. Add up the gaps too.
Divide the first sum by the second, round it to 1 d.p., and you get 5897.3 Angstrom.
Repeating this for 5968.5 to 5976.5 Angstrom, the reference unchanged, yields 5972.0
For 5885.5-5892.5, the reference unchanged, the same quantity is 5889.4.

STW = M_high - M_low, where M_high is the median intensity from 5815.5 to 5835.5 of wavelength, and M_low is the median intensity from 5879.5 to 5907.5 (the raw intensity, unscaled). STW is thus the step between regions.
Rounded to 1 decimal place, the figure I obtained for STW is 2.6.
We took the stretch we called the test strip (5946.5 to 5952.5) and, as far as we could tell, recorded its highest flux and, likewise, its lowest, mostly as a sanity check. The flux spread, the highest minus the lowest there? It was 2.50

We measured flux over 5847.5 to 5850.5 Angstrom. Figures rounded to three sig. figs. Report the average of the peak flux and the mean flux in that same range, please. 17.5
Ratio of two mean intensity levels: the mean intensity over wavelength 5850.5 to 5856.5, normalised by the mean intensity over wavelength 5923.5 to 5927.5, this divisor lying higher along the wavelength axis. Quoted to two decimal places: 0.98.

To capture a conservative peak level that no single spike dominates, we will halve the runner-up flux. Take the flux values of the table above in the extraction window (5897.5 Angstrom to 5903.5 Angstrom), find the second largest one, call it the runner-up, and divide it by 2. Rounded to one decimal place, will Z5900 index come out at 8.9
